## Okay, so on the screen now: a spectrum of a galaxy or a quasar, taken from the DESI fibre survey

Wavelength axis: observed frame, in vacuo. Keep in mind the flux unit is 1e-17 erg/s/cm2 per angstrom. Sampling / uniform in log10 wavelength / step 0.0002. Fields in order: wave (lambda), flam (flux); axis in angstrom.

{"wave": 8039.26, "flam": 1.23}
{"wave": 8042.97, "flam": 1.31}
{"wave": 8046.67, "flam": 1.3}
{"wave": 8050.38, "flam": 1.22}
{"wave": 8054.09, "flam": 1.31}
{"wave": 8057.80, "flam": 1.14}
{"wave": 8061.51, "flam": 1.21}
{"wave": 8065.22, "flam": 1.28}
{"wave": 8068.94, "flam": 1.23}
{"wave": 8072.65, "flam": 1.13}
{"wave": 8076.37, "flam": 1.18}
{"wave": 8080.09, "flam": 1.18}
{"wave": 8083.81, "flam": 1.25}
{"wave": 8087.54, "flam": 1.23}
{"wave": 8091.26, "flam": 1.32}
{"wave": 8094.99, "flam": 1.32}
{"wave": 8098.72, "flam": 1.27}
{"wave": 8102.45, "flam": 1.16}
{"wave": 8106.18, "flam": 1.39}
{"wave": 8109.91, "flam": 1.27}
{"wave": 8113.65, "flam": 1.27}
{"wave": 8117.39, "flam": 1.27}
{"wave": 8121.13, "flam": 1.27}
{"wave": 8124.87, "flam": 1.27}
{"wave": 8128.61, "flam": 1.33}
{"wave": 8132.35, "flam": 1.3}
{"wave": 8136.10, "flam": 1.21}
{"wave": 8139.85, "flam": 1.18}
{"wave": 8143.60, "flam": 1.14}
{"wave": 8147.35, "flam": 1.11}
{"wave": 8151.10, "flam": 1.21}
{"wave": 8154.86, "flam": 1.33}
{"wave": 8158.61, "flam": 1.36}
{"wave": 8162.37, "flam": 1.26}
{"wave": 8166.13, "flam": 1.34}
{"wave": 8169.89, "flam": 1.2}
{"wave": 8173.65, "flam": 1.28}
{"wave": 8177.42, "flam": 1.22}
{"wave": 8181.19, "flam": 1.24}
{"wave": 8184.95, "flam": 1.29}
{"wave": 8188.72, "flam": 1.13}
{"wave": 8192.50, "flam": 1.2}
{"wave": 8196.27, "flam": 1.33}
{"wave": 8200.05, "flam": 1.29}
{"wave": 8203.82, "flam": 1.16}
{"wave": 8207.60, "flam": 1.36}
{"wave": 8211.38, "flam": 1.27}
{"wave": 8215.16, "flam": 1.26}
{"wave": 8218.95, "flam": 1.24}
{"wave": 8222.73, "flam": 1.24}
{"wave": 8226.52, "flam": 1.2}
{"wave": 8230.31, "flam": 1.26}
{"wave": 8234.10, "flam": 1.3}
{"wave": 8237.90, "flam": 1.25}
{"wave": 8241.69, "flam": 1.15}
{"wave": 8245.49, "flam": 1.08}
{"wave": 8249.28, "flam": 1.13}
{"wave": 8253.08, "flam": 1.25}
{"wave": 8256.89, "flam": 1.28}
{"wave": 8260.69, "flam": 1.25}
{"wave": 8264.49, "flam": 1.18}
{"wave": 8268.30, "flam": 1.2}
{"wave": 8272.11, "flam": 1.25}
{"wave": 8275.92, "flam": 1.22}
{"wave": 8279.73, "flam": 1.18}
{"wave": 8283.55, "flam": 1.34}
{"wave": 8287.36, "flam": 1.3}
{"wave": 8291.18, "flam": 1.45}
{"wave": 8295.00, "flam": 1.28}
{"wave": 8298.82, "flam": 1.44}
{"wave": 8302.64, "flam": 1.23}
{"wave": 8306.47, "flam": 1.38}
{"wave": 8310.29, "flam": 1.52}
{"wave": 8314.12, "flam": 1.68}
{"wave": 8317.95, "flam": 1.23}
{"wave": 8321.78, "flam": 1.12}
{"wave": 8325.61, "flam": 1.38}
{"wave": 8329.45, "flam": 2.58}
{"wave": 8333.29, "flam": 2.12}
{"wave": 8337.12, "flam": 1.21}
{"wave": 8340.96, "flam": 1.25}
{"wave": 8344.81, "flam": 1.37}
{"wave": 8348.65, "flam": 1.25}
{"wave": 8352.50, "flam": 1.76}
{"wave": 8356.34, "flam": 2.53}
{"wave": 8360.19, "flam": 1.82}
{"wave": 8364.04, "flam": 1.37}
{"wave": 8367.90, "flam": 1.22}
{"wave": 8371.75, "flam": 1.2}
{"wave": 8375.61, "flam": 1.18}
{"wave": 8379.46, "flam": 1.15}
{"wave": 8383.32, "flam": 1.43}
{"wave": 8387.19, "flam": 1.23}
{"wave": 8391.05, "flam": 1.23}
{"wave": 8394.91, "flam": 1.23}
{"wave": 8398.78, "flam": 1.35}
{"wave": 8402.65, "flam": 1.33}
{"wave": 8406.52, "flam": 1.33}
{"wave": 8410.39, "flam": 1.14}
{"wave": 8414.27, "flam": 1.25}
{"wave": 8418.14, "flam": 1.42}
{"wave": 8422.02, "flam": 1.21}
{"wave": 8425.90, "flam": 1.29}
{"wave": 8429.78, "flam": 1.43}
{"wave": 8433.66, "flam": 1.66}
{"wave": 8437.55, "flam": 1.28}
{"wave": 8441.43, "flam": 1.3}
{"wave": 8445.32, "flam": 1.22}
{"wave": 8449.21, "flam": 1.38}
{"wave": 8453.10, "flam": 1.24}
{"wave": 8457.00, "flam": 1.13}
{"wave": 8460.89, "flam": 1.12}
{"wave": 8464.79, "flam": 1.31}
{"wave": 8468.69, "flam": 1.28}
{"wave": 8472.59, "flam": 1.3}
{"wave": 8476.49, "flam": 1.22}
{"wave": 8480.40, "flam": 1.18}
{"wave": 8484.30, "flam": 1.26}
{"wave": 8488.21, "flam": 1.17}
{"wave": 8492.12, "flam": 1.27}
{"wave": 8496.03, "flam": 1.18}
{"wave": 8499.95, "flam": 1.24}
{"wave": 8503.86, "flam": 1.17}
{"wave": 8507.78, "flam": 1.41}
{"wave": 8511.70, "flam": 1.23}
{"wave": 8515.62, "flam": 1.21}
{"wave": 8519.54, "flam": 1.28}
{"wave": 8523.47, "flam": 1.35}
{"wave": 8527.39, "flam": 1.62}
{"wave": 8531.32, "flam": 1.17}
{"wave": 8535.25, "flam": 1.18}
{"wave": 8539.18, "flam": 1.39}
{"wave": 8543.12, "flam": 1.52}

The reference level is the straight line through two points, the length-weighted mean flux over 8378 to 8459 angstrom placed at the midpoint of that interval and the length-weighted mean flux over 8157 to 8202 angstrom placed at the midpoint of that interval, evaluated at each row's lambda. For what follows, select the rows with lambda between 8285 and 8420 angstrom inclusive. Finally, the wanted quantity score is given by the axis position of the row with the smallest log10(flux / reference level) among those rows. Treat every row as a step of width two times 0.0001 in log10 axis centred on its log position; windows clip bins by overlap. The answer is 8321.78 angstrom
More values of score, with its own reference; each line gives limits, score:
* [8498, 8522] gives 8503.86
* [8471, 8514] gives 8503.86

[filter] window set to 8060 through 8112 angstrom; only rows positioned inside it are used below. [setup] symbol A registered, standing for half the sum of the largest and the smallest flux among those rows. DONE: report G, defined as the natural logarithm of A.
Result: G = 0.23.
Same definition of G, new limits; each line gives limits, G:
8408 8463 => 0.33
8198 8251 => 0.20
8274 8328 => 0.34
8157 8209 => 0.22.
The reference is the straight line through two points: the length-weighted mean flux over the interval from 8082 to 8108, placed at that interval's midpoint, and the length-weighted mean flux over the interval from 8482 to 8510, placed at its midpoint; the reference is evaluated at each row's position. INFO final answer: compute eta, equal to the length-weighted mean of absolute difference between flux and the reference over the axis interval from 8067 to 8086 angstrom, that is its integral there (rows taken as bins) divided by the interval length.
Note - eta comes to 0.084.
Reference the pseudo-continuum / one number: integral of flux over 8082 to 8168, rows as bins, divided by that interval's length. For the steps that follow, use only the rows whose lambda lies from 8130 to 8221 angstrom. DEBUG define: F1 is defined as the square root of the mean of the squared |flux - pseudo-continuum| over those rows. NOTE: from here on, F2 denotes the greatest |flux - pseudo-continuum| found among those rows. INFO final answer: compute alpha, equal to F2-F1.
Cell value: 0.081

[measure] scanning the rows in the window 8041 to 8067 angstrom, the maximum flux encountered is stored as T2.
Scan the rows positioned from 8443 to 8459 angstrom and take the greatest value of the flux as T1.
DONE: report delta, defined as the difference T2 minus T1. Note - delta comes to -0.07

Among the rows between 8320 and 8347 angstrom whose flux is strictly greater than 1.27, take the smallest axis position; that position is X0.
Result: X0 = 8325.61 angstrom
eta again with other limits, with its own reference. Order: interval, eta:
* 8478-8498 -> 0.048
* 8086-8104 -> 0.050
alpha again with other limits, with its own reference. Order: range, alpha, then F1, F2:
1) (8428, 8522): 0.284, 0.113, 0.40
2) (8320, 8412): 0.870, 0.446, 1.32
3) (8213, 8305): 0.103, 0.083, 0.19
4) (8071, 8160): 0.078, 0.076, 0.15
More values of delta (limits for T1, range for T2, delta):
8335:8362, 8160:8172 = -1.19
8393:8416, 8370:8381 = -0.15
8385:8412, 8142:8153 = -0.14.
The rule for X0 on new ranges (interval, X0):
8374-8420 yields 8383.32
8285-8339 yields 8287.36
